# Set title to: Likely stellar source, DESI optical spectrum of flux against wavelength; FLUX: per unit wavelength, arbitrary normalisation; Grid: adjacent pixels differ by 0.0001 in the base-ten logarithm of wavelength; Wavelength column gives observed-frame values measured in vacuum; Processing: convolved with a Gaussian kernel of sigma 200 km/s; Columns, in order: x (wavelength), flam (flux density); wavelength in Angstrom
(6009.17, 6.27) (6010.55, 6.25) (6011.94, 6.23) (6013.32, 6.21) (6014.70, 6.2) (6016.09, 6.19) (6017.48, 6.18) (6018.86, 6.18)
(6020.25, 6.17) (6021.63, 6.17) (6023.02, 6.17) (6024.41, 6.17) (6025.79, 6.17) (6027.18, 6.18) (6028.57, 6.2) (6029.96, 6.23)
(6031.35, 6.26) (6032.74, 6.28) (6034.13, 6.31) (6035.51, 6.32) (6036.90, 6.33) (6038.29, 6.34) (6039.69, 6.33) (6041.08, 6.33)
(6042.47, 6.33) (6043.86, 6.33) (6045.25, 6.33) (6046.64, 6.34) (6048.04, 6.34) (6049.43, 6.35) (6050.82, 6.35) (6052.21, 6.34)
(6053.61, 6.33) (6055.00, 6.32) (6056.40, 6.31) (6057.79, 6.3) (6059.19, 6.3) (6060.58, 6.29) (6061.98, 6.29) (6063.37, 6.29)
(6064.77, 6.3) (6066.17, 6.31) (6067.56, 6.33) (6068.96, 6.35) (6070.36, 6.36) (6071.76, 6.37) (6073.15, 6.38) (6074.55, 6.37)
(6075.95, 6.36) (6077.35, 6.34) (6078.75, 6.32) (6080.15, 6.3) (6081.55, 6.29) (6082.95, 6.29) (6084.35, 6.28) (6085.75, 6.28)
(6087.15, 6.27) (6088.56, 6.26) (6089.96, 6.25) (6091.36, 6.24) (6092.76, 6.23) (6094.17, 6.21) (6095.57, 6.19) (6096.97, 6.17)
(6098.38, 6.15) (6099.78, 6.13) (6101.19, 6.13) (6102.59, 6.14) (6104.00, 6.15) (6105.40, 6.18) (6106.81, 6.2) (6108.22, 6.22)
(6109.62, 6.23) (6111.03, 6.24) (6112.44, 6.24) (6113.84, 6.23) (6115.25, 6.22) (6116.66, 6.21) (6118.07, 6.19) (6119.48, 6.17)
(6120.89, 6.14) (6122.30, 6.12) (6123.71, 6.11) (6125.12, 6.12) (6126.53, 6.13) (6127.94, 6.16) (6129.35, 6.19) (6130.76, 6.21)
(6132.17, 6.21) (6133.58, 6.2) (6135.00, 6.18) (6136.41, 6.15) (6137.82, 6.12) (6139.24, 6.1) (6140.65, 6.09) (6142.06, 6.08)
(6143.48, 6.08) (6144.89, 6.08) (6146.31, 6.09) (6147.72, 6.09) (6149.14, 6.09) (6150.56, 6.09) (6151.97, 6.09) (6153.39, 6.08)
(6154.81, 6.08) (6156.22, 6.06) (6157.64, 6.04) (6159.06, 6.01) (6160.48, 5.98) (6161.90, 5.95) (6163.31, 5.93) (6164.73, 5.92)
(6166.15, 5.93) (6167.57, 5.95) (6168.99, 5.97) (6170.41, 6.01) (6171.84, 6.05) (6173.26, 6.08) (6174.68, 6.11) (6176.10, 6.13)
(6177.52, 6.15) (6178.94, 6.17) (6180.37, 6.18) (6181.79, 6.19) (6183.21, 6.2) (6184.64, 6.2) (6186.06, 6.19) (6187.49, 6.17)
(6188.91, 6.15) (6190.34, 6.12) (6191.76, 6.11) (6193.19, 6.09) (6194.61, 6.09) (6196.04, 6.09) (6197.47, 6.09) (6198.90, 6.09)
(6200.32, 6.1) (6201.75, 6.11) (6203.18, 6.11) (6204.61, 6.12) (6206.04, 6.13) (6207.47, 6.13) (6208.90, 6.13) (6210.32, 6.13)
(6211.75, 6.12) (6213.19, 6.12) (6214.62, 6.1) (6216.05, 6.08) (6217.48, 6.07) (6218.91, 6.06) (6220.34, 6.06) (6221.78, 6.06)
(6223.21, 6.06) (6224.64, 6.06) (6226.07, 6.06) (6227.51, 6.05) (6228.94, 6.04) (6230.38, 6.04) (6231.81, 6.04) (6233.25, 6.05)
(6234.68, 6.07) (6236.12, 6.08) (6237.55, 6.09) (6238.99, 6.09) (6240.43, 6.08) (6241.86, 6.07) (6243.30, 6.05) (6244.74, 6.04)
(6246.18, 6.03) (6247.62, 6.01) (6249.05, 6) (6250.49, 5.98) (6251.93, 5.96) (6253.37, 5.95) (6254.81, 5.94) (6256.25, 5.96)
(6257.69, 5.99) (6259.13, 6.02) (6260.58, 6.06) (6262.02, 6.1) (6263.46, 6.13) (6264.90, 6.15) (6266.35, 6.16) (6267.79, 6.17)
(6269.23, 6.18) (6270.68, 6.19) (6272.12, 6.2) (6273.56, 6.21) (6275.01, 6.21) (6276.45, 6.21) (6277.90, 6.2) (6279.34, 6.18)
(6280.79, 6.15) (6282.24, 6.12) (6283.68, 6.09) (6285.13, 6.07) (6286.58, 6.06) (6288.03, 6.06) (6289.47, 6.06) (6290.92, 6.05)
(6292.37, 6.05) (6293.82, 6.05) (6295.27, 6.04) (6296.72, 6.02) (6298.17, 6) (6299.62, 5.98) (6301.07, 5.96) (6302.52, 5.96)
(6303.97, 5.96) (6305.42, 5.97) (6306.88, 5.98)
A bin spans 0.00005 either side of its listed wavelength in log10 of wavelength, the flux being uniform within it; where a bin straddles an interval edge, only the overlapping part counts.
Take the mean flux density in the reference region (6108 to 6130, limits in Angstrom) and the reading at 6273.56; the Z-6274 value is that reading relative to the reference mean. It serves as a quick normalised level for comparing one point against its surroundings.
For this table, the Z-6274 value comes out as 1.00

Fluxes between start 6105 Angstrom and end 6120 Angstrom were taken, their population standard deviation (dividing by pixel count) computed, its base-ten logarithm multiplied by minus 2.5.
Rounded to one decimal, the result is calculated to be 4.1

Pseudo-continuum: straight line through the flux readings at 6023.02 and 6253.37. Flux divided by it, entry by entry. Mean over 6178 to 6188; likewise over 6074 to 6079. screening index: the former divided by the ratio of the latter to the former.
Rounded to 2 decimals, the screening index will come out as 1.02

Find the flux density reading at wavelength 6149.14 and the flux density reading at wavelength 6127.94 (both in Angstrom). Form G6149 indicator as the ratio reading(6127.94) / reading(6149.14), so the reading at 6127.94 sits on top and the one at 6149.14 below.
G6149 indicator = 1.01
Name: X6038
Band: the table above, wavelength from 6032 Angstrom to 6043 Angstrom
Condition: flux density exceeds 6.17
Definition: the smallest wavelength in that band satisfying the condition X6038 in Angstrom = 6032.74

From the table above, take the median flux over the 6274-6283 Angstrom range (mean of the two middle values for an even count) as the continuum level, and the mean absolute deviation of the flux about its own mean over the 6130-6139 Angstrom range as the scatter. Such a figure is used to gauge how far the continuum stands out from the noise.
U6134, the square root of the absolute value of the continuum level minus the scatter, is 2.48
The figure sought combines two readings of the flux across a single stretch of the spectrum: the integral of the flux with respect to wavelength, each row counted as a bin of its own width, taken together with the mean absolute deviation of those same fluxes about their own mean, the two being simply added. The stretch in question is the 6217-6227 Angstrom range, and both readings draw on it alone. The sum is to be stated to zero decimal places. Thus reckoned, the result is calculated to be 61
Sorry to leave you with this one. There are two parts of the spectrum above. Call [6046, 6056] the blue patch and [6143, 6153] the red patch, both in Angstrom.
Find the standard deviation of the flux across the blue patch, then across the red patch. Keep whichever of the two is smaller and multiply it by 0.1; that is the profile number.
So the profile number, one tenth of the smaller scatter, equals 0.0005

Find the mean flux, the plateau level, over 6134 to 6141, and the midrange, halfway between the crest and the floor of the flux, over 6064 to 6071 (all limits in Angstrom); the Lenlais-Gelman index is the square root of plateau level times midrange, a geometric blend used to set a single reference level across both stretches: 6.23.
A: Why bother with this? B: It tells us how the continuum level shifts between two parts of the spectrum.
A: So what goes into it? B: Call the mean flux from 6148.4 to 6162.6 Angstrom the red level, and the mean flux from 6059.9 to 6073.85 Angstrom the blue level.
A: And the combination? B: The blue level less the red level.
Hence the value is 0.28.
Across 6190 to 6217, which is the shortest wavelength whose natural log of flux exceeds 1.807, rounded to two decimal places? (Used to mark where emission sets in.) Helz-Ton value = 6190.34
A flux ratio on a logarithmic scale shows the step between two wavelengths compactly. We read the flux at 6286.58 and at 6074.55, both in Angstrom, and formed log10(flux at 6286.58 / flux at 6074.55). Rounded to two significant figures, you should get -0.022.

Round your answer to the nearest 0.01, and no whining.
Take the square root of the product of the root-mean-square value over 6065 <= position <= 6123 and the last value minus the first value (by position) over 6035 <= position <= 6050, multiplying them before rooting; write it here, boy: 0.43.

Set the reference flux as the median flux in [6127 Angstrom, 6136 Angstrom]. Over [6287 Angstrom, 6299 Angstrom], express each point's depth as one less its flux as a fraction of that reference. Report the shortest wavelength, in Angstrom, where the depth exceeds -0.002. 6288.03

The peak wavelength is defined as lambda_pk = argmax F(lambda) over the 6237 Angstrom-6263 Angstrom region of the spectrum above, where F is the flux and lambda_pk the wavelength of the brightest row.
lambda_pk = 6262.02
